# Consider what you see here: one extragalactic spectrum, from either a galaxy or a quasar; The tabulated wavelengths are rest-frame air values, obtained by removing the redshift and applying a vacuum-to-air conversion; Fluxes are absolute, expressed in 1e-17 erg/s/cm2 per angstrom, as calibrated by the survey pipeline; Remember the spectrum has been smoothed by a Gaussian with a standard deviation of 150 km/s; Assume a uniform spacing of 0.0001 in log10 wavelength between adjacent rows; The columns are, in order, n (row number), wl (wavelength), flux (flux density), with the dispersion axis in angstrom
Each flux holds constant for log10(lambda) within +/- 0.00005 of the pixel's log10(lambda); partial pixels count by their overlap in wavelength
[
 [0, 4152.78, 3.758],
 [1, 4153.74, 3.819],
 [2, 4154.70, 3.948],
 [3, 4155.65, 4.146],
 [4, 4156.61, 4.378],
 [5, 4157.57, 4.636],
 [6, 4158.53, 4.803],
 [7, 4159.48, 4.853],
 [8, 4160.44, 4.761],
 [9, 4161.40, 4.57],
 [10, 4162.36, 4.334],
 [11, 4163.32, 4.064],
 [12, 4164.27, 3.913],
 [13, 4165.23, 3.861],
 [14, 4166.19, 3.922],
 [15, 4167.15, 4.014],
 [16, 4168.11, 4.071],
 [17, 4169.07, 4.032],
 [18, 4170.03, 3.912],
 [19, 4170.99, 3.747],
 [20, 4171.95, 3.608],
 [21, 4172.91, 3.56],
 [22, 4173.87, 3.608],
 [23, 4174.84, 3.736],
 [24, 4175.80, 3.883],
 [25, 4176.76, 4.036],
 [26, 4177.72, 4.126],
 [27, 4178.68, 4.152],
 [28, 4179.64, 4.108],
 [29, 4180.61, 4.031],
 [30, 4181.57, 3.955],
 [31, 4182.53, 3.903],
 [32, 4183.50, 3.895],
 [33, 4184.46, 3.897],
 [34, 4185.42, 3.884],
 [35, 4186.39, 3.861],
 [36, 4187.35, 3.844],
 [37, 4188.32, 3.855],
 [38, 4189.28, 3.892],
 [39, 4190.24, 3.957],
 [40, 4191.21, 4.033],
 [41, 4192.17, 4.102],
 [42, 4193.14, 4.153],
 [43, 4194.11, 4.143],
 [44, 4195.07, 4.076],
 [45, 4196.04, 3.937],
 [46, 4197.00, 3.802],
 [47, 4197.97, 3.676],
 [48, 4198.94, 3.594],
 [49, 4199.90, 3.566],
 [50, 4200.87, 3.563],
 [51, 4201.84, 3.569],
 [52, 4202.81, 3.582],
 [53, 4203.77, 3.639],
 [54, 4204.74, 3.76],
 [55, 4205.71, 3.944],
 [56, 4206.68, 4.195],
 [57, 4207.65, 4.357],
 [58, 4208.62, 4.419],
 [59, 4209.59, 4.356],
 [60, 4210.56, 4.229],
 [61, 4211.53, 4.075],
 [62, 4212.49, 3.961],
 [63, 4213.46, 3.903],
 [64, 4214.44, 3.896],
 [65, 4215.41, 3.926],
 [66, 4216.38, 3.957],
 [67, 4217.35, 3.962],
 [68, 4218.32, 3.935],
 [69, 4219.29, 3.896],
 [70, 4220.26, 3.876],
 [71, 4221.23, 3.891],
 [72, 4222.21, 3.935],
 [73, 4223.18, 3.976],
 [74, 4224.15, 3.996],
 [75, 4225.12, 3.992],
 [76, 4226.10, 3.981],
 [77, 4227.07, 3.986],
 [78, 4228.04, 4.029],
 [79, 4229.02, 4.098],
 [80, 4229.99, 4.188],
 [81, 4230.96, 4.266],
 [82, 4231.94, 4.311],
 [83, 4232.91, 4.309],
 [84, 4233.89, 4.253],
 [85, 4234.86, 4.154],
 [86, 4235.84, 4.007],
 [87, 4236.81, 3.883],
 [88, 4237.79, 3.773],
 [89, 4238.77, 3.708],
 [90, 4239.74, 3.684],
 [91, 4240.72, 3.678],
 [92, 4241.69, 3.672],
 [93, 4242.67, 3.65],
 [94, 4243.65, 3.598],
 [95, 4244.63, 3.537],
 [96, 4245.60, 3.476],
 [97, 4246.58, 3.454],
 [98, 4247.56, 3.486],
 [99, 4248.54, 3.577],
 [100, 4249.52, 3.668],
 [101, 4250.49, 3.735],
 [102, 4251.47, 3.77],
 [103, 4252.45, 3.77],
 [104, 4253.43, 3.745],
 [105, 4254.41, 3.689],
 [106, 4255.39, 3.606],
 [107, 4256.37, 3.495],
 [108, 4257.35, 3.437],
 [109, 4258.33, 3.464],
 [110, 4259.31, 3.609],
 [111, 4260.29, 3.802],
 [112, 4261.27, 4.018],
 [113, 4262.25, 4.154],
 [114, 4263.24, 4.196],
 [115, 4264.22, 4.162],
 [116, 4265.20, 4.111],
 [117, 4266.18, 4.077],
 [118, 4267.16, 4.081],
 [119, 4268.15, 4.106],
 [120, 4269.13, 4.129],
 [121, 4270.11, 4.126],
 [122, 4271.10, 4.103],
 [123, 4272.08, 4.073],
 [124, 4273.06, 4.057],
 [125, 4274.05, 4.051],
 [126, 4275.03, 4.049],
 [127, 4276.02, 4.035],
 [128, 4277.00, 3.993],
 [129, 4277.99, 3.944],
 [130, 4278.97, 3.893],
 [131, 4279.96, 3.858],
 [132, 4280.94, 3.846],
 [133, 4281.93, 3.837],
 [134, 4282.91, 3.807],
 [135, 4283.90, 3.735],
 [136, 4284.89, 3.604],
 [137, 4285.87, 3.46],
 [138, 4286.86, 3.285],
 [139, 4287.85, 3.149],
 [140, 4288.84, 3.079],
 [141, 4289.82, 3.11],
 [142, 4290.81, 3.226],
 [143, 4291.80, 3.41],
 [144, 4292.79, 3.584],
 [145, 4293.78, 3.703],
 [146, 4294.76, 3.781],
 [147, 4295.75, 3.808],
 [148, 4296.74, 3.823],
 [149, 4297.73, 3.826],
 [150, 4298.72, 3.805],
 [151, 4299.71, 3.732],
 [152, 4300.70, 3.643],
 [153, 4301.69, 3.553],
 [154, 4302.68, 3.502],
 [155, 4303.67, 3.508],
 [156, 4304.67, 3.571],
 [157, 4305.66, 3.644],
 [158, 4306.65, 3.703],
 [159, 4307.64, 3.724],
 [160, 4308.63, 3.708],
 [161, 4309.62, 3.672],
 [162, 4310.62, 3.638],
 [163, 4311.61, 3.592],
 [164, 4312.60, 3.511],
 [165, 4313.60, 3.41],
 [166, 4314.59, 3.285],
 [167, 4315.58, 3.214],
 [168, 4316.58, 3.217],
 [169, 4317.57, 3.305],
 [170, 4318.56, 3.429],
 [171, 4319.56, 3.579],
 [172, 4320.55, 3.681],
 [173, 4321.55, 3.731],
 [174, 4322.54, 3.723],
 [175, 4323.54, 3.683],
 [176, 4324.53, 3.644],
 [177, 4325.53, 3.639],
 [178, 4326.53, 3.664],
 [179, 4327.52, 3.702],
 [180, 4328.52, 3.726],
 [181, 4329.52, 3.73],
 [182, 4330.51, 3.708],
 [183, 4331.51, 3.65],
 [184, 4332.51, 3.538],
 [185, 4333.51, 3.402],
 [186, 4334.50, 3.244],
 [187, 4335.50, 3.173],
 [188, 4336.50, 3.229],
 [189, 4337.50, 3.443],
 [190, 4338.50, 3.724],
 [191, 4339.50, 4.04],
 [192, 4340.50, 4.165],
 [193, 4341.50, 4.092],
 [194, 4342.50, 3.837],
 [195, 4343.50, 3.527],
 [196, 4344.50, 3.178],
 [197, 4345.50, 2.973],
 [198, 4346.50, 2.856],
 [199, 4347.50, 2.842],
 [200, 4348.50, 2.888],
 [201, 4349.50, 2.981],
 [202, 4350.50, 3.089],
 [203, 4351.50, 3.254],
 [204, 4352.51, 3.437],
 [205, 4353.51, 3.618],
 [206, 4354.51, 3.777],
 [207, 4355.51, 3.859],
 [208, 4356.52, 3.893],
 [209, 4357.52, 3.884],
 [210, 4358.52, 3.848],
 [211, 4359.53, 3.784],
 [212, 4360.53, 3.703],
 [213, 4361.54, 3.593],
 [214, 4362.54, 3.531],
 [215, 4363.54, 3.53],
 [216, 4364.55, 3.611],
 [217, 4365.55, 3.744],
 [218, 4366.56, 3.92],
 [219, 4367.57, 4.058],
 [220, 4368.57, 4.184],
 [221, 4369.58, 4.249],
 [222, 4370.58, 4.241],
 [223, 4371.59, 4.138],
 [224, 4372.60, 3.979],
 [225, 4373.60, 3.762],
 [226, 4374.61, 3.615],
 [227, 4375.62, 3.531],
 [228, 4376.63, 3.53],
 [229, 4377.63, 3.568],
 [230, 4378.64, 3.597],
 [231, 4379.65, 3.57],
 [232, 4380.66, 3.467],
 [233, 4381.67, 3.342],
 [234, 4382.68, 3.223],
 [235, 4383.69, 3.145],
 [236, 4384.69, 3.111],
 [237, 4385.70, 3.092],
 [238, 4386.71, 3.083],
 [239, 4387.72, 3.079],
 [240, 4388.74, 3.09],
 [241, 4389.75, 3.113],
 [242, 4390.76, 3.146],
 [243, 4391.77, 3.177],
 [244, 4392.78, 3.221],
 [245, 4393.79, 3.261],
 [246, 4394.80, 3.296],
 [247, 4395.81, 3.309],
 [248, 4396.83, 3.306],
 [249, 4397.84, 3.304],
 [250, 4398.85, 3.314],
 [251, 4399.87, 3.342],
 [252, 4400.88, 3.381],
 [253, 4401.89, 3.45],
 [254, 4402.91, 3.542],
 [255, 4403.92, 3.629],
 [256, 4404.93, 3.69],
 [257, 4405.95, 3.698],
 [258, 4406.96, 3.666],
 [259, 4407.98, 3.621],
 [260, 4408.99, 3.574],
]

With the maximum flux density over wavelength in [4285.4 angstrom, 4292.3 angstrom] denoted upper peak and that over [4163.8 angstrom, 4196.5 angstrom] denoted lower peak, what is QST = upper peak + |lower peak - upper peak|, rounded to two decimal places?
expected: 4.15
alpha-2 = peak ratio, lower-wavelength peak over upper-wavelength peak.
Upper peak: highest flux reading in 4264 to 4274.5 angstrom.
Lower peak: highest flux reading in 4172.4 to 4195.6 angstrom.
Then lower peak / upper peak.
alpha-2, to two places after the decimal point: 1.00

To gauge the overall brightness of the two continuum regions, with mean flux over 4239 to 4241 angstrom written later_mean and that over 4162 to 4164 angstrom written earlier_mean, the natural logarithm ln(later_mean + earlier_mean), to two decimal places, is 2.06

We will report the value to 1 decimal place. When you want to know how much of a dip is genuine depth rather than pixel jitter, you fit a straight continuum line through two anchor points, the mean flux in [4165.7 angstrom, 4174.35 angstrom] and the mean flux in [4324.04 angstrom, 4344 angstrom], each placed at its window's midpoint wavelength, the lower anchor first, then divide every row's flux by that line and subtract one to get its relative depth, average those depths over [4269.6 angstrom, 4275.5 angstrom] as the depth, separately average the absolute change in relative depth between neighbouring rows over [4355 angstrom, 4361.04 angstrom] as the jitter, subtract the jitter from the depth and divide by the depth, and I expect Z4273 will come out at 0.9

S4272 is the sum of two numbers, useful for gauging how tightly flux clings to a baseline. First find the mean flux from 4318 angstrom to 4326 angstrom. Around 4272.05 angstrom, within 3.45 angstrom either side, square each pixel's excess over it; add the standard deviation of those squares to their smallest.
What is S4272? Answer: 0.20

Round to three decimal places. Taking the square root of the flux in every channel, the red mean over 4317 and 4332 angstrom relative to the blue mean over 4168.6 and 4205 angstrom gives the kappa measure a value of 0.971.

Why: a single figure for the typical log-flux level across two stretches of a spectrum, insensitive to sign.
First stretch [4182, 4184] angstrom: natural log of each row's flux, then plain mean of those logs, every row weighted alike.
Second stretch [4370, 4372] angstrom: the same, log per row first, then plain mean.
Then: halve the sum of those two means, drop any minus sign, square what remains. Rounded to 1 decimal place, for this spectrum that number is 2.0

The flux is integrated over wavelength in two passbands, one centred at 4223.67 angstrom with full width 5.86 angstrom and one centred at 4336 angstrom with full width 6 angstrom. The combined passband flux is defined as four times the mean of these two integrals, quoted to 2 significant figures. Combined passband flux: 87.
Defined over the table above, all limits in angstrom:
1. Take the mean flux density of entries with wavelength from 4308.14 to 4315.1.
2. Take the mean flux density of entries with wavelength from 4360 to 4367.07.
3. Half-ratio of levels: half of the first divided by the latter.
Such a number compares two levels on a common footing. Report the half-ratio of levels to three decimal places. 0.484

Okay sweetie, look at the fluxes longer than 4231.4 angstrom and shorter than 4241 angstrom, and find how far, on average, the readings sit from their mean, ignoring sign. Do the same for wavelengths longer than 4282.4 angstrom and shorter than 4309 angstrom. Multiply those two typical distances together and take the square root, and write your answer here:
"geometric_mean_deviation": 0.20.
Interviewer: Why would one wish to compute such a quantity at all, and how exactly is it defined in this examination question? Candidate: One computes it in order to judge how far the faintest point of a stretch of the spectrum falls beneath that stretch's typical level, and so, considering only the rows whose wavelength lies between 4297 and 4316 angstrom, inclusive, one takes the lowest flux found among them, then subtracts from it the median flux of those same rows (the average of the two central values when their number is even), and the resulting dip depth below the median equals -0.42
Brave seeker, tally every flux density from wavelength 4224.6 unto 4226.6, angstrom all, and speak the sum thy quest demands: 8.0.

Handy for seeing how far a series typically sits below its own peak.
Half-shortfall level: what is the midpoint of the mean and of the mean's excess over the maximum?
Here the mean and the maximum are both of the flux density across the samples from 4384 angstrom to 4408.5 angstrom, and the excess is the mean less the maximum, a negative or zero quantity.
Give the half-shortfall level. 1.48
